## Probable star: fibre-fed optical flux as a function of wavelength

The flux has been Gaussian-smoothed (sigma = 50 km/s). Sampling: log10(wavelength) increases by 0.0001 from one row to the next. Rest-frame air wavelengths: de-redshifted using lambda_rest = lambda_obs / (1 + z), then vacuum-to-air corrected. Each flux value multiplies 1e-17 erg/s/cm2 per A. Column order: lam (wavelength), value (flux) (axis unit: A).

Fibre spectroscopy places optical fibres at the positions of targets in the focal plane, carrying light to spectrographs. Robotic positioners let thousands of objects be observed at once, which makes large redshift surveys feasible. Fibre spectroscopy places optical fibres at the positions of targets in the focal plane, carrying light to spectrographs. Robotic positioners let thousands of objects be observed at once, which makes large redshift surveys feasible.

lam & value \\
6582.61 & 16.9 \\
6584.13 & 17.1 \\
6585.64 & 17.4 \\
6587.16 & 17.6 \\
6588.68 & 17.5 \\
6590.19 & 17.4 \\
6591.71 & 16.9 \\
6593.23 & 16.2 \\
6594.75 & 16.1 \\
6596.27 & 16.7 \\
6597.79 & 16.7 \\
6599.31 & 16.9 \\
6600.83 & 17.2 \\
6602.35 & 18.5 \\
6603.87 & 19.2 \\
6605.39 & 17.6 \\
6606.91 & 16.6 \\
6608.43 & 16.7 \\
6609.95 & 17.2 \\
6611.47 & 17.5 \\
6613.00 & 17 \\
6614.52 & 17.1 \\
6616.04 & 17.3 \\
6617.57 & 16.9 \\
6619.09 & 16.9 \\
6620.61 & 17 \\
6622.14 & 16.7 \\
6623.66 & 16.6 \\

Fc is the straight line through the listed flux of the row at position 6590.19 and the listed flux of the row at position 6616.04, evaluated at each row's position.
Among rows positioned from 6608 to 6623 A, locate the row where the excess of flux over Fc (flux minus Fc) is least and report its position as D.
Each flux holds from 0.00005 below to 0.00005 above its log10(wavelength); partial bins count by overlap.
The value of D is 6608.43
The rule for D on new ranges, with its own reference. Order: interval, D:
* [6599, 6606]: 6599.31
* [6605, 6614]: 6606.91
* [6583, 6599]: 6594.75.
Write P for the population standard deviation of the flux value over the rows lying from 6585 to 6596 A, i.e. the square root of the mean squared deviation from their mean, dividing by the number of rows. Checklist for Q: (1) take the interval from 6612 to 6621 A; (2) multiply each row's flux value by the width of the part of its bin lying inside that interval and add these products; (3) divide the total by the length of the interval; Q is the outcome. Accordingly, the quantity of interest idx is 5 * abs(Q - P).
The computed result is 82.3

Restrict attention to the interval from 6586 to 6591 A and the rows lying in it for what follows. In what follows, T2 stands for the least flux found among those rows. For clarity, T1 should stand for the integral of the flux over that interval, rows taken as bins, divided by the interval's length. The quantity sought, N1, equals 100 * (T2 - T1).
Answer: -8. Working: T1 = 17.5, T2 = 17.4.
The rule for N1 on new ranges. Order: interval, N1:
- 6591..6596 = -31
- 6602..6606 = -86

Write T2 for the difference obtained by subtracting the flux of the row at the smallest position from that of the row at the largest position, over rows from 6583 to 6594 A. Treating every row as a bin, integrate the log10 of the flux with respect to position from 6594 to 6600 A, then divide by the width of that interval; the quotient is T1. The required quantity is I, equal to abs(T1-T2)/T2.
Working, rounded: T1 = 1.22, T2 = -0.9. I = -2.4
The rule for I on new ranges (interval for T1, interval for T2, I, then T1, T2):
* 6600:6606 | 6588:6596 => -1.9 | 1.26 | -1.4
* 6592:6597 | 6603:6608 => -1.5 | 1.21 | -2.6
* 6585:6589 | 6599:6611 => 3.1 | 1.24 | 0.3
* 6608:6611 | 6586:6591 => -7.2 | 1.23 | -0.2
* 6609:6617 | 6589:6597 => -2.8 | 1.23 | -0.7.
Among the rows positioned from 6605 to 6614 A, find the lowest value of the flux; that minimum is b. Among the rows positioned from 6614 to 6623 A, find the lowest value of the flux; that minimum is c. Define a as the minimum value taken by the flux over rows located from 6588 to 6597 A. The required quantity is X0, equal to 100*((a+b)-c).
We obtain 1600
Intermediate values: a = 16.1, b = 16.6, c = 16.7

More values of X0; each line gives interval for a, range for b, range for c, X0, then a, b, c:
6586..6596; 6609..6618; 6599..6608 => 1640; 16.1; 16.9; 16.6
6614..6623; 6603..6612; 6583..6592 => 1640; 16.7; 16.6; 16.9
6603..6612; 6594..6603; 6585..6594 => 1650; 16.6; 16.1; 16.2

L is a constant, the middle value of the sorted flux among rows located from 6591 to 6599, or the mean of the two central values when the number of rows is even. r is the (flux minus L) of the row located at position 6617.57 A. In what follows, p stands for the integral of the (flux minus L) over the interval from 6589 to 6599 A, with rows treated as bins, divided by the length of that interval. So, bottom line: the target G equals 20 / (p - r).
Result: -107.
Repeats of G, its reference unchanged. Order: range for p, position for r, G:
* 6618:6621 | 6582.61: 513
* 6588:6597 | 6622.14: 213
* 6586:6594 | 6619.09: 86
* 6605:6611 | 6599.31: 177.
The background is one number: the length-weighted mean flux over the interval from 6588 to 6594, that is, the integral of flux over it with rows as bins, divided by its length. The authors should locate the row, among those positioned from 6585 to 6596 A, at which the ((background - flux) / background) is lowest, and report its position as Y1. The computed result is 6587.16 A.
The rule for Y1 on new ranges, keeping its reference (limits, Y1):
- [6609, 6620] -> 6611.47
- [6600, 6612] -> 6603.87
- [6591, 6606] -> 6603.87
